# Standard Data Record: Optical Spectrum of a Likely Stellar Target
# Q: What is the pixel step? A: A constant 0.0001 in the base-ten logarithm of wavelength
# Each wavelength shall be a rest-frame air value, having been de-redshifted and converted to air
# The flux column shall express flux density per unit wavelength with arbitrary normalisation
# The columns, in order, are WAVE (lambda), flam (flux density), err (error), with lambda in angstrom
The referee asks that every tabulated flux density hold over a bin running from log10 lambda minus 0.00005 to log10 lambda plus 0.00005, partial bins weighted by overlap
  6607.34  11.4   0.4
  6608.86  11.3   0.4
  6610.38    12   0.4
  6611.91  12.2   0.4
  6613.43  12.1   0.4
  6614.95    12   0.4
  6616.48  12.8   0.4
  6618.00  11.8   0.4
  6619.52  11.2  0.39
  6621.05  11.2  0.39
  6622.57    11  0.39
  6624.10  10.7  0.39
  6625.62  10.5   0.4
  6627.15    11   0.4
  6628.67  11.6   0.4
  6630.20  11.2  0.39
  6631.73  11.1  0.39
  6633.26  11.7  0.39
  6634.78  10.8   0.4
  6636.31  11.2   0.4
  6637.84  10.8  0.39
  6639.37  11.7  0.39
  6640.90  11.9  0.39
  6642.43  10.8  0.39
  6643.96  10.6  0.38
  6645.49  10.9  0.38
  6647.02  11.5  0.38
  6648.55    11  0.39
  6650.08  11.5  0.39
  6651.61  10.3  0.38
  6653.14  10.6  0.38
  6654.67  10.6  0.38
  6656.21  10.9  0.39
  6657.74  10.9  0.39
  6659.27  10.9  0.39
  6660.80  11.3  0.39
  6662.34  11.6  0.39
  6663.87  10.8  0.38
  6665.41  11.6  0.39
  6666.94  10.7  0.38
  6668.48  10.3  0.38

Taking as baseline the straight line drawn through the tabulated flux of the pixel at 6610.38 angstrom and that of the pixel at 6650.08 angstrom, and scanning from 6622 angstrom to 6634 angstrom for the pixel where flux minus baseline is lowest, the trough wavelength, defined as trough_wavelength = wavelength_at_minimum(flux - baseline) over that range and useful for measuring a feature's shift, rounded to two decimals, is 6625.62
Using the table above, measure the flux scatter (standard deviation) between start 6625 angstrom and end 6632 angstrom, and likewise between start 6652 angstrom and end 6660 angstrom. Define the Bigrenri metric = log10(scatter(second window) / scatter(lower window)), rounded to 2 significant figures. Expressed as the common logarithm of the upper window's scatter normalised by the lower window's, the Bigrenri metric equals -0.38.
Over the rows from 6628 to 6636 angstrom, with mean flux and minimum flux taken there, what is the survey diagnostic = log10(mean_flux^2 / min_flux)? 1.07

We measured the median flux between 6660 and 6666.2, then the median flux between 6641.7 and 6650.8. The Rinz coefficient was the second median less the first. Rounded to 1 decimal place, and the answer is -0.5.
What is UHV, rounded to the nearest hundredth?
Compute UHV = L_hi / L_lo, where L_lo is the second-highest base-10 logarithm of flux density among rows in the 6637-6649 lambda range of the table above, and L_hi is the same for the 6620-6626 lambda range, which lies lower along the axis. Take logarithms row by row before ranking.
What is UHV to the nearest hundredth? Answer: 0.97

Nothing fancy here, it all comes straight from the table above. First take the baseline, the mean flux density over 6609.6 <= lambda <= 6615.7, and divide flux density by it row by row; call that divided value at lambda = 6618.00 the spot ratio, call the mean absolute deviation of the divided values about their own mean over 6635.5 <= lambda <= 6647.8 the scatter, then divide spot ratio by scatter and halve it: 15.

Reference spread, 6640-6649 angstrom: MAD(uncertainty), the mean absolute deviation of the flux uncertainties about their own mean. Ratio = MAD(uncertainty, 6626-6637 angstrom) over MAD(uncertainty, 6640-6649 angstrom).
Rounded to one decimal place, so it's 1.0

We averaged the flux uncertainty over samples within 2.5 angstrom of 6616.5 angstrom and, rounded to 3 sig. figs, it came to 0.400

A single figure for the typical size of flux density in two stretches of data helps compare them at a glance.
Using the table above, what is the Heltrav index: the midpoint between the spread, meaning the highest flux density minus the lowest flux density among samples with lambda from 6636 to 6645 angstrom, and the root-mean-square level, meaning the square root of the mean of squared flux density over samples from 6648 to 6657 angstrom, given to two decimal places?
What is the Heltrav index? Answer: 6.06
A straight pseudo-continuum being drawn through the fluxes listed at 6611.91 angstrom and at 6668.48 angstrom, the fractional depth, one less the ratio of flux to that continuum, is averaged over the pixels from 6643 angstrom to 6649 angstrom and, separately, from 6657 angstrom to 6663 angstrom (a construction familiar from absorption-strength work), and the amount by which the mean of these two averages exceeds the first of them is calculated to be -0.03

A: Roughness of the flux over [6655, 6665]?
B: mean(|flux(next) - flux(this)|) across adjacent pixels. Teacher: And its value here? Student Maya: 0.30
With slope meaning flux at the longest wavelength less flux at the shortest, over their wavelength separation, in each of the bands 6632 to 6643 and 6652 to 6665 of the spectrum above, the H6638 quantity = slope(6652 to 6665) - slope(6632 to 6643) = 0.12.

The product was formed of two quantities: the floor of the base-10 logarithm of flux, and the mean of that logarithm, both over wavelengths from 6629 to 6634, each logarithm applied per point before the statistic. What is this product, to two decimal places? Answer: 1.10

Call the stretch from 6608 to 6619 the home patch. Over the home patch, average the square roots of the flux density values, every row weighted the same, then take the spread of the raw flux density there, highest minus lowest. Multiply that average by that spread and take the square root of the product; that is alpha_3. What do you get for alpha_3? 2.28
